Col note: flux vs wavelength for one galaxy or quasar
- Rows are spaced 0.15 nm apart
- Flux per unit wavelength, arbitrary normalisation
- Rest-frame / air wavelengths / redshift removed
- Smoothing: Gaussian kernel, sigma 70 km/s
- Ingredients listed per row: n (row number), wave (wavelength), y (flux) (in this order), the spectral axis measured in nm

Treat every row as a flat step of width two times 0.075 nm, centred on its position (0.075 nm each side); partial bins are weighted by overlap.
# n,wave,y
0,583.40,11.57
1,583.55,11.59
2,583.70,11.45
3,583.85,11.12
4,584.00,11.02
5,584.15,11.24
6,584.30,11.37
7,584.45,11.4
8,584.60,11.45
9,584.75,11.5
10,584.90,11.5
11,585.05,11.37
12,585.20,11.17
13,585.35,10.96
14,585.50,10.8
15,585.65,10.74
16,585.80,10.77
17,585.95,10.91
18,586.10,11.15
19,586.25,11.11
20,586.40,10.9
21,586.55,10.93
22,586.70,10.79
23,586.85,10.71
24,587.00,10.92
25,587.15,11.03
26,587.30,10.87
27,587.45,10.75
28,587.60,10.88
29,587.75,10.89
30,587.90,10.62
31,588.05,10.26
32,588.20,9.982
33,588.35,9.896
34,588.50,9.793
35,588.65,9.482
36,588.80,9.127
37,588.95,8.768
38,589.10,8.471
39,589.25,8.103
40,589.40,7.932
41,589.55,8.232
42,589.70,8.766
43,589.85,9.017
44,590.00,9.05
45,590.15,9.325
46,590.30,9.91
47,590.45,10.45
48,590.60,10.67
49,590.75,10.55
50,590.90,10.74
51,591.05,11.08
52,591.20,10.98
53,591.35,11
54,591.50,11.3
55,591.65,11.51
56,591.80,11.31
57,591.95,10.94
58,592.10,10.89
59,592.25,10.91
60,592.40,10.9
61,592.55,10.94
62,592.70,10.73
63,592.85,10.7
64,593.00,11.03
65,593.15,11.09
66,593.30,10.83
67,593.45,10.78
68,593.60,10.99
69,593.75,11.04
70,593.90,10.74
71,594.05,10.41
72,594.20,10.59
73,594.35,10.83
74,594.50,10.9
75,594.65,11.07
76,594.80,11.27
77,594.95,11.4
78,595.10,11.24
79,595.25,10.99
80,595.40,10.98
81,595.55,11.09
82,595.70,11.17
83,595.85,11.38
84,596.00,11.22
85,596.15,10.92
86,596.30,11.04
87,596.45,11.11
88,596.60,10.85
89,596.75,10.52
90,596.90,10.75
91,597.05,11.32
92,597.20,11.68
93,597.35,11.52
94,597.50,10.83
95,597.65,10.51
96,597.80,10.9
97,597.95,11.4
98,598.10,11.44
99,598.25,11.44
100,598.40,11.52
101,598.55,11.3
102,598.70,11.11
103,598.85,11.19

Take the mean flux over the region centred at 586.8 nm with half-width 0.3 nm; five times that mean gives 54.2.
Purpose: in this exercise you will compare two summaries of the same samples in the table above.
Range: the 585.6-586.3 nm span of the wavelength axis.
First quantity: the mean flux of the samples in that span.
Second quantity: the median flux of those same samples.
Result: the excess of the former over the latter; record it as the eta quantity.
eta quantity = 0.03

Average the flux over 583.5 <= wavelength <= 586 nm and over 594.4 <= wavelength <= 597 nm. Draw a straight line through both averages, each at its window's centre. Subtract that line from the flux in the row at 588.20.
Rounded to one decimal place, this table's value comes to -1.2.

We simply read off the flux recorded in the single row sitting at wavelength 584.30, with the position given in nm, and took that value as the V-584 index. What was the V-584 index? 11.37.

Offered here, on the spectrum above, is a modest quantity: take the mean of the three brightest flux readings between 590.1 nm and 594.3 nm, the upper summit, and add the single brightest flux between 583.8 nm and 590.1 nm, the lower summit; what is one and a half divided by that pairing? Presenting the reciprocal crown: 0.0656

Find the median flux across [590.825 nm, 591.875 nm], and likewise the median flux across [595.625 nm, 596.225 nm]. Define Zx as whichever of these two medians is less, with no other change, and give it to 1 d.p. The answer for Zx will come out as 11.1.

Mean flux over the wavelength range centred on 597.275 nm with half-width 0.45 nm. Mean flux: 11.1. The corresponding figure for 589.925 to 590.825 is 10.0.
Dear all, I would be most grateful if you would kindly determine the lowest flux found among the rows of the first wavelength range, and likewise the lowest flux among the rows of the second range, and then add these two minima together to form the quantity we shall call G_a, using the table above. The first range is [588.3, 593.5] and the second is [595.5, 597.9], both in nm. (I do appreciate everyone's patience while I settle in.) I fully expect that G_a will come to 18.4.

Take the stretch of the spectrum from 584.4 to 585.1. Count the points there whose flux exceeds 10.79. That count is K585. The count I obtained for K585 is 5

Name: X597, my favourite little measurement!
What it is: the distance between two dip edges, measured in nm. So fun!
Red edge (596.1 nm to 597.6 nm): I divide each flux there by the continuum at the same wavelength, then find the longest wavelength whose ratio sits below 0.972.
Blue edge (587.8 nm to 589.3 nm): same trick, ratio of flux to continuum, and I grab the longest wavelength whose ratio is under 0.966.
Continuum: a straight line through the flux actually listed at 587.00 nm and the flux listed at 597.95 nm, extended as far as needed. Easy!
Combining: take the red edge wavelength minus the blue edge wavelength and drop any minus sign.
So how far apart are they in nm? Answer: 8.25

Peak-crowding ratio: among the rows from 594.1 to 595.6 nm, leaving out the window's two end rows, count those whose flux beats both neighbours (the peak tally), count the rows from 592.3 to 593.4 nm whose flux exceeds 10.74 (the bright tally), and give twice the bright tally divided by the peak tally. 10.0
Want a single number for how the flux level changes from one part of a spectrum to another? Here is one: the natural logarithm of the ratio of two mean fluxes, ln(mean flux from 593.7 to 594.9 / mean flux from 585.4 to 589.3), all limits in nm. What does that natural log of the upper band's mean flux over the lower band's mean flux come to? 0.05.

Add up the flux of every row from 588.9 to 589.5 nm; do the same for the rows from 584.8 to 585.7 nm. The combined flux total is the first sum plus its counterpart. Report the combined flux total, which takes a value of 100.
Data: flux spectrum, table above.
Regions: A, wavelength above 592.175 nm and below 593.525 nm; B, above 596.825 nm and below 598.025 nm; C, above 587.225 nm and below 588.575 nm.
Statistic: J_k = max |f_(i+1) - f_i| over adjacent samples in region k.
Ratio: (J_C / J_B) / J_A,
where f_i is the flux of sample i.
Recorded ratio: 1.6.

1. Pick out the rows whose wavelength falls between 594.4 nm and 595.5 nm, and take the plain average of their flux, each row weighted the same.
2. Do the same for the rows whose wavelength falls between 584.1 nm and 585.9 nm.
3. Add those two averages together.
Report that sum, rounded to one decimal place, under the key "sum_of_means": 22.3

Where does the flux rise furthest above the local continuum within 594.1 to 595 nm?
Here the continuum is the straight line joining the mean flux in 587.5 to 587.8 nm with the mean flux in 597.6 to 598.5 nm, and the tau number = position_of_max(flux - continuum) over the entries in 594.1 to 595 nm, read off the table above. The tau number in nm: 594.95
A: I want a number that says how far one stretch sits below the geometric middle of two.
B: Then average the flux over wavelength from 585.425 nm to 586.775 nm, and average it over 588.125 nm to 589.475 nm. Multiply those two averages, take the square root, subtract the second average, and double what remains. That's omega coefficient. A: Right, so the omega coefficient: 1.8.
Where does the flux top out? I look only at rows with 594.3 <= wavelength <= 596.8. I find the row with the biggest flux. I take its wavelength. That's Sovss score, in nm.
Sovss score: 594.95 nm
